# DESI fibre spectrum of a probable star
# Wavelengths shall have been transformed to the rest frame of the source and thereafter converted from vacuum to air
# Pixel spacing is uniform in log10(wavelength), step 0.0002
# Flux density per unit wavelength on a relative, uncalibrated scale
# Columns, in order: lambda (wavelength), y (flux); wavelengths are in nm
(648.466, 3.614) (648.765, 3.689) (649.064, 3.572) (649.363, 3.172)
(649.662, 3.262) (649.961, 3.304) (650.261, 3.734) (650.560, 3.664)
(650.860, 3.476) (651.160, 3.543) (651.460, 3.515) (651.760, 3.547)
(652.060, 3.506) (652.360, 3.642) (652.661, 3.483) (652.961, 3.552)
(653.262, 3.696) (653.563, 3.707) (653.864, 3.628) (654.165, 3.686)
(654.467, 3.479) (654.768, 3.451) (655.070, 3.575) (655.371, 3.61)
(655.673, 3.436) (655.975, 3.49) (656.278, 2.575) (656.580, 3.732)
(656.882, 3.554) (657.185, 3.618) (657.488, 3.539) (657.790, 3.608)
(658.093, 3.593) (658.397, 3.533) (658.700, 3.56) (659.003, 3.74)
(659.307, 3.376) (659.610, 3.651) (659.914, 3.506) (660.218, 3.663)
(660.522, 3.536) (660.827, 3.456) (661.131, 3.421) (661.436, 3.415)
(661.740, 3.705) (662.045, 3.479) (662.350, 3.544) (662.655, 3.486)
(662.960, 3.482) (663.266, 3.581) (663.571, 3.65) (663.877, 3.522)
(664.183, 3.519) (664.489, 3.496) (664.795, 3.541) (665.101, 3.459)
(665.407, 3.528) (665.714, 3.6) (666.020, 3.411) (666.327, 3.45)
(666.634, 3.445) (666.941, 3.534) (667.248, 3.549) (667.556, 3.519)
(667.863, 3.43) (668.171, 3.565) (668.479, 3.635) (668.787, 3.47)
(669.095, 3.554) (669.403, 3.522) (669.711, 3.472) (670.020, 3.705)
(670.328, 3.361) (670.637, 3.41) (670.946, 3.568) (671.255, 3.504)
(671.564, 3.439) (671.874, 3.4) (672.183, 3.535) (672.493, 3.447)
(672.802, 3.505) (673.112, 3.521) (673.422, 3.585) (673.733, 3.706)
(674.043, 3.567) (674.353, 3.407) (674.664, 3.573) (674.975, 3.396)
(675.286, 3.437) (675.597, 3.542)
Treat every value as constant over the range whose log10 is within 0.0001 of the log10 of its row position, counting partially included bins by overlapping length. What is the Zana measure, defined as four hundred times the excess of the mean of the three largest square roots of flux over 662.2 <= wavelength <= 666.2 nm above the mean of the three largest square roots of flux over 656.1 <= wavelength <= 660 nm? -10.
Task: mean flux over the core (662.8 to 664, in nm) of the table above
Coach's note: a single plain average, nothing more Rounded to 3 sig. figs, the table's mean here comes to 3.56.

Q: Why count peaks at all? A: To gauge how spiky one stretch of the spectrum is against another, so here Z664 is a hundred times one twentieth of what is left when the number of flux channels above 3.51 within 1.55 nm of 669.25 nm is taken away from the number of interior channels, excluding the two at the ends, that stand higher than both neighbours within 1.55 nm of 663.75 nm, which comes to -15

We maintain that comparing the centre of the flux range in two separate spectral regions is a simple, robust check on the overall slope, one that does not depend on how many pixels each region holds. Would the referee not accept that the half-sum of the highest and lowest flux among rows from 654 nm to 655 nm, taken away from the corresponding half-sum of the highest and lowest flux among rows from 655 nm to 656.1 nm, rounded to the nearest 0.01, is -0.05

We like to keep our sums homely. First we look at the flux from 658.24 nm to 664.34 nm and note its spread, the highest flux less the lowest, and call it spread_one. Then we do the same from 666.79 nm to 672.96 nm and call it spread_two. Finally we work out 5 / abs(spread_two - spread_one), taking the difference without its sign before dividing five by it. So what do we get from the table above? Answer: 250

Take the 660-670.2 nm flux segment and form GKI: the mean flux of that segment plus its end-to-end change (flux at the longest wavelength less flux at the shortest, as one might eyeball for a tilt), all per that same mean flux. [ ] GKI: 1.01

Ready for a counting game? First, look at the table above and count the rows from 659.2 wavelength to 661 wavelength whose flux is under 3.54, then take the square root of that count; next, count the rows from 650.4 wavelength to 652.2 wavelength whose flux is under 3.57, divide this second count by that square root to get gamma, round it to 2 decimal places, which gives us 2.50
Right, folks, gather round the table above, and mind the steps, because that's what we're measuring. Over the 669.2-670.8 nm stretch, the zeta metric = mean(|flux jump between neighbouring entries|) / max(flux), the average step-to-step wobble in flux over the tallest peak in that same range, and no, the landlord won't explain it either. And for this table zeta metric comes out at 0.046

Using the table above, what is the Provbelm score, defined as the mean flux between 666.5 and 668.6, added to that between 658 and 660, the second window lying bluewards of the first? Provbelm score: 7.09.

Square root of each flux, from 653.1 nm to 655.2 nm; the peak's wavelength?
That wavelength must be 653.563 nm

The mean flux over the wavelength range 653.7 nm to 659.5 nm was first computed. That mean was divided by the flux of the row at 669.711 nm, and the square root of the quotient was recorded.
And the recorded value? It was 1.006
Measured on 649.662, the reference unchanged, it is 1.038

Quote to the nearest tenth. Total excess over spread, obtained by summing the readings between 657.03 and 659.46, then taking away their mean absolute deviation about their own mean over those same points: 28.5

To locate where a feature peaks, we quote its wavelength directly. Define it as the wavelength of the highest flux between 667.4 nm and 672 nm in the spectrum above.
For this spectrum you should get 670.020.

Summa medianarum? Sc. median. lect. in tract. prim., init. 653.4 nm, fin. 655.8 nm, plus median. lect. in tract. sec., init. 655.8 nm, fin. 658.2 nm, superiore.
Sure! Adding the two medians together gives 7.17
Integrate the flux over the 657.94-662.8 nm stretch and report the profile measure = 17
